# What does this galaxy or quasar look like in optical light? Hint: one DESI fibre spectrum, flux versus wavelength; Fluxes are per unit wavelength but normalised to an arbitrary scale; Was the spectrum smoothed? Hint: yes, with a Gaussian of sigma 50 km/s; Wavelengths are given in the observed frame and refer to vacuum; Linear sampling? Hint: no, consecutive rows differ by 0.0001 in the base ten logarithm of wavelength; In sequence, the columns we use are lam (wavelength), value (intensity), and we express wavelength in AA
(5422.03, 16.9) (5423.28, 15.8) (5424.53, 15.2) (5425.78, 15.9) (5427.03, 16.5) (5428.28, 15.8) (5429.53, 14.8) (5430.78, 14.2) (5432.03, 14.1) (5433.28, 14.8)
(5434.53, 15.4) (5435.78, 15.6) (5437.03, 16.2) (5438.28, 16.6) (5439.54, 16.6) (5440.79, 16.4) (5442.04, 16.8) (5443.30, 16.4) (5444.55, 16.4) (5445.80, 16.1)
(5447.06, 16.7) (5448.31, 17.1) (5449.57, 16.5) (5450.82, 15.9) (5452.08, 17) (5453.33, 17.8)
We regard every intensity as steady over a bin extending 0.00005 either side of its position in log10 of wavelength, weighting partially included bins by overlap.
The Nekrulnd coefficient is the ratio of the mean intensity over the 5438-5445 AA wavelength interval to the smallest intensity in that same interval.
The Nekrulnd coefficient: 1.01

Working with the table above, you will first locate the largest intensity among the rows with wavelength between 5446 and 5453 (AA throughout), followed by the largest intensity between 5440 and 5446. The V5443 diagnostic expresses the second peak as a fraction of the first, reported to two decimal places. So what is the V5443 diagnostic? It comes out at 0.98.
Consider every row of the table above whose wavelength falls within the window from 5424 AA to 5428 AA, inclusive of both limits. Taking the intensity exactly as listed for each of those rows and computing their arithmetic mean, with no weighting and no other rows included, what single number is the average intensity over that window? 15.9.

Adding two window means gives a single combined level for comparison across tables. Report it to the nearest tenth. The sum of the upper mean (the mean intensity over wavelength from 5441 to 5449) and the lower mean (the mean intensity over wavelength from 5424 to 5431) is 32.0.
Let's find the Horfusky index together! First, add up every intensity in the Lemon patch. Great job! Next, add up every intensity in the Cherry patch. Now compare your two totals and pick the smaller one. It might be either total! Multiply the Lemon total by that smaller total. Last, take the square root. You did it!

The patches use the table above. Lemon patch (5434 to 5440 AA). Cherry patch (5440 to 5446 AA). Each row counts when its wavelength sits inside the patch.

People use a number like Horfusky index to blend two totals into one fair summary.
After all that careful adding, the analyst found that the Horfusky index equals 80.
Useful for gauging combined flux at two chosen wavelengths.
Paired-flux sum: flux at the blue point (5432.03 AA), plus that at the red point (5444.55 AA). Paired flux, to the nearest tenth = 30.5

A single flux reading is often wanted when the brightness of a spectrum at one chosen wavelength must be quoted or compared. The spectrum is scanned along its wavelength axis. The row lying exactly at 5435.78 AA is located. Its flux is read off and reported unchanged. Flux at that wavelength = 15.6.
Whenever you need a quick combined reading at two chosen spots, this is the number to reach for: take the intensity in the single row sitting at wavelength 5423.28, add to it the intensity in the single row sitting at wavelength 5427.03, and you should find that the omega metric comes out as 32.3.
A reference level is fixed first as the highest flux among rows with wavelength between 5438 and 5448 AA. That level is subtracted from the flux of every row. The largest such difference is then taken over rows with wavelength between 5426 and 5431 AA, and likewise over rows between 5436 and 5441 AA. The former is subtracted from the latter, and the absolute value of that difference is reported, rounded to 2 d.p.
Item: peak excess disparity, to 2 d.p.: 0.10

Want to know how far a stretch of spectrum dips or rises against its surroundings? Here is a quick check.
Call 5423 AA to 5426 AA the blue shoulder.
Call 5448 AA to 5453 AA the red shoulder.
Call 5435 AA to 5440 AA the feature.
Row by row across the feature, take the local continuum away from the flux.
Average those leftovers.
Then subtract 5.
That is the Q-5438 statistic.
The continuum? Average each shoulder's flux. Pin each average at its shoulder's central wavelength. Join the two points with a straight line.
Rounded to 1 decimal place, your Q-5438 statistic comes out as -4.9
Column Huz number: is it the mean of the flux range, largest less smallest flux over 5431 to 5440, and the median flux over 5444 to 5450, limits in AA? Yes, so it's 9.5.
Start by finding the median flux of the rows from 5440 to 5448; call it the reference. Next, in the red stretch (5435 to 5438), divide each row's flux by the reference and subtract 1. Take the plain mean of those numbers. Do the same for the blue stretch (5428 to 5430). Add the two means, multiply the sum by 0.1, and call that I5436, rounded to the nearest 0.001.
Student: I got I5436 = -0.010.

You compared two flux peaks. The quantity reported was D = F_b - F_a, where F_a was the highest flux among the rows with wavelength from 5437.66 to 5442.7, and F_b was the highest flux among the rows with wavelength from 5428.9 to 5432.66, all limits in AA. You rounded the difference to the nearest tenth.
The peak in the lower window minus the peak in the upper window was -2.0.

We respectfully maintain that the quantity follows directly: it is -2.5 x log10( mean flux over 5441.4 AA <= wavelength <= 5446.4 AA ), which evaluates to -3.04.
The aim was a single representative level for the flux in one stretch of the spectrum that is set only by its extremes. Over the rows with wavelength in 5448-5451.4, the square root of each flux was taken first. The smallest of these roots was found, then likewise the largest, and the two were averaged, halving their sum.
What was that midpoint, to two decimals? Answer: 4.06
